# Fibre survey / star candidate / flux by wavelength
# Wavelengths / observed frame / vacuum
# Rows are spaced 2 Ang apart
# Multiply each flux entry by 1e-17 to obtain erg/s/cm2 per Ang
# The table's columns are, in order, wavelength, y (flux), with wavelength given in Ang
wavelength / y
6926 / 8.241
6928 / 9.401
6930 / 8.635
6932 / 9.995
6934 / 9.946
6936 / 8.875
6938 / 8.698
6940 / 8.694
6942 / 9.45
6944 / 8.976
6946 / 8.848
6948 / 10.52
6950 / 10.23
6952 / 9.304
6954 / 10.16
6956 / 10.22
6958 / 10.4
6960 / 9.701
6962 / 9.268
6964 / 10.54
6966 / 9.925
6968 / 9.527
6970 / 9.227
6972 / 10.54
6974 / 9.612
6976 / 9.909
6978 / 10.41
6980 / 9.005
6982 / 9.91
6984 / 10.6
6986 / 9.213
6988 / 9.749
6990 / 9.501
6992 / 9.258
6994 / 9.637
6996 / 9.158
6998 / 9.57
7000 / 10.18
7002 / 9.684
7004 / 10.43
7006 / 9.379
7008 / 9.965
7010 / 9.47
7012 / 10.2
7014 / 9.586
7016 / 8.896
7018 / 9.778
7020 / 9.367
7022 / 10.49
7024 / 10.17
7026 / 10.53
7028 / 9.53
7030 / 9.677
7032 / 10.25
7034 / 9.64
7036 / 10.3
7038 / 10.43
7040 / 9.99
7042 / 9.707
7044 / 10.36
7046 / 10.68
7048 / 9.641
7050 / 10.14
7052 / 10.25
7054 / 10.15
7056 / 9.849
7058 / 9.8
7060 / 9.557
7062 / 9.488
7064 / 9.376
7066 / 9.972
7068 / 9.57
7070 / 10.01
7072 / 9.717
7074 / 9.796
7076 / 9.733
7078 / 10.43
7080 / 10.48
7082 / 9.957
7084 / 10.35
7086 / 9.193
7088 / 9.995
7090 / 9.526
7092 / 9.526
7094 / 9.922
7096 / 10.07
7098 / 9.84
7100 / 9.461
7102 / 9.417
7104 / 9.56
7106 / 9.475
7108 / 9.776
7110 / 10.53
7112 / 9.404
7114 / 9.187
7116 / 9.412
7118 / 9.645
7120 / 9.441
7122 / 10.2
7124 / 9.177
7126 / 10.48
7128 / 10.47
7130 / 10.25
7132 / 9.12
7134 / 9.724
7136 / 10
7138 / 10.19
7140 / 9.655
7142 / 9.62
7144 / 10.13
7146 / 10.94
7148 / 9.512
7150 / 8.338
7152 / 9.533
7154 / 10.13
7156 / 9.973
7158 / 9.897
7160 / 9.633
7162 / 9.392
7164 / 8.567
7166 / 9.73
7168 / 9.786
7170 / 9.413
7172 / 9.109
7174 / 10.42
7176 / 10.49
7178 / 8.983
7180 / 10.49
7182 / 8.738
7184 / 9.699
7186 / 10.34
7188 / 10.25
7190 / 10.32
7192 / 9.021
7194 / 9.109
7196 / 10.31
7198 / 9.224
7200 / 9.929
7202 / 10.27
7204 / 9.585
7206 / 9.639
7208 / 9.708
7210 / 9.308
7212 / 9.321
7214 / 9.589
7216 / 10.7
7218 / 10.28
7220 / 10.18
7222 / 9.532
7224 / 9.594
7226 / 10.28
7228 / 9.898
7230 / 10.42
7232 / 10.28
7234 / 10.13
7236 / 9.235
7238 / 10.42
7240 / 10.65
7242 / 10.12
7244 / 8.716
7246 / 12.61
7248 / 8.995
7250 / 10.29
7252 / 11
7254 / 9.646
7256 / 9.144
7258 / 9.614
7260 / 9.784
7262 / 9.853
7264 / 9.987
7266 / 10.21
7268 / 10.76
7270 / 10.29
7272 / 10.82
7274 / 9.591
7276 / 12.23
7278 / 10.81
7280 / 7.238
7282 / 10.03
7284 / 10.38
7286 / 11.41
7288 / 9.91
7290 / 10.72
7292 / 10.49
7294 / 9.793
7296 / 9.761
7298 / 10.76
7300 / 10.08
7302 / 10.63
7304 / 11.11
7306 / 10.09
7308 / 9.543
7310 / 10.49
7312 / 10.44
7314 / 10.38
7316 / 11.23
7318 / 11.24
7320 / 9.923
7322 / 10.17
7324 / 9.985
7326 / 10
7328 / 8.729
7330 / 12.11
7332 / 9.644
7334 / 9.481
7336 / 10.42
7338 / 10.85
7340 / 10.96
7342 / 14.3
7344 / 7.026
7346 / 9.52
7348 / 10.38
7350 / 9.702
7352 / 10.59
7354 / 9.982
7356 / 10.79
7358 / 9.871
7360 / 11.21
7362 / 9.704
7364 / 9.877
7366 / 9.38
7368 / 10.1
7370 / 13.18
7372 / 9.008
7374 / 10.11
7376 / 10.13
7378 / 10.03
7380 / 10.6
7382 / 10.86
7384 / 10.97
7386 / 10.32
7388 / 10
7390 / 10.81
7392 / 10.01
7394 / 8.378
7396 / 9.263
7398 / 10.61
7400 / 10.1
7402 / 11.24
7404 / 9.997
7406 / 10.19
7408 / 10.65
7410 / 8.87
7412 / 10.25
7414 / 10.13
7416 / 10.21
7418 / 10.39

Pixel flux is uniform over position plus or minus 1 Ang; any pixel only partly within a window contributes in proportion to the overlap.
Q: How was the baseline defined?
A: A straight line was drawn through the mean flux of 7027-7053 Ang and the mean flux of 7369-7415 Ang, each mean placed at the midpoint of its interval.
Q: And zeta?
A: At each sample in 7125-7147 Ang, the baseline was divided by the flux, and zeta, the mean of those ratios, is 1.007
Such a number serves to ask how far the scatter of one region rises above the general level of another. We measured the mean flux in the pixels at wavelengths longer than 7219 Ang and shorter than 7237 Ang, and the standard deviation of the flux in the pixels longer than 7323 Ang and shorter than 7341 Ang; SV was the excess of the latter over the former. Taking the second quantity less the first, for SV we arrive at -9.0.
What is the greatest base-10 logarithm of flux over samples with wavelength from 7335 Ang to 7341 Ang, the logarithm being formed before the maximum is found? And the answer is 1.04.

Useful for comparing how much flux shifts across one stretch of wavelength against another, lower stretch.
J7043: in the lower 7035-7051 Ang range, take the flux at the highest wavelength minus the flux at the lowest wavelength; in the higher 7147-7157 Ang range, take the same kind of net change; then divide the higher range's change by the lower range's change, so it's -2.9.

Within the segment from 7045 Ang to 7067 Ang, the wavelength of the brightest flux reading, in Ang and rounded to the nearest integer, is 7046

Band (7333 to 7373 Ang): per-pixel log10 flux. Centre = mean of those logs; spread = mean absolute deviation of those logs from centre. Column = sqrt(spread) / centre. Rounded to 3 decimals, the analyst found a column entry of 0.200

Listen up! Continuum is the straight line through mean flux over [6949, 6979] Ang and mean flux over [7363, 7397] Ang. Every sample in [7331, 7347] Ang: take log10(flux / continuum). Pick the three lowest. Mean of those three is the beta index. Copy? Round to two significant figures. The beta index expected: -0.073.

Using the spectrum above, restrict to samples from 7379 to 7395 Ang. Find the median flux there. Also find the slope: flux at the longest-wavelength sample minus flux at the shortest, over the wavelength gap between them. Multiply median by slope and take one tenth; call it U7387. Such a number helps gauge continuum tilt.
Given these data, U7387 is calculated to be -0.17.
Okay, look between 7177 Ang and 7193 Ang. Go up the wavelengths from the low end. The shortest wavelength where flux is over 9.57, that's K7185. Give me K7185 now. 7180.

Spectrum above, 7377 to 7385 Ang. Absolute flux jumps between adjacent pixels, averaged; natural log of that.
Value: -1.2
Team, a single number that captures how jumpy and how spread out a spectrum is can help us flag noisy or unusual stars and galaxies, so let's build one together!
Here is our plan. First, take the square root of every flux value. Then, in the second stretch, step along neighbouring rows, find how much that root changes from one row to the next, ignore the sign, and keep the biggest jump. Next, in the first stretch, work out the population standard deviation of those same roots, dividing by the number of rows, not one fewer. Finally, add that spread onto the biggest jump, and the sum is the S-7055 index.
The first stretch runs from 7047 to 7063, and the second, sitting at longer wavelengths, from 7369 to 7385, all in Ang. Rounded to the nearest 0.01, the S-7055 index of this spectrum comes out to 0.67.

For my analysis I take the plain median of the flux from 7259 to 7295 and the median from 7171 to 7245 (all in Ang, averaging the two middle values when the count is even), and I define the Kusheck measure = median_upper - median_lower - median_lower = -9.6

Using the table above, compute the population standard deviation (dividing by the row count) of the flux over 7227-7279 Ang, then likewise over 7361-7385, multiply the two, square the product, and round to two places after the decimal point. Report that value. 0.76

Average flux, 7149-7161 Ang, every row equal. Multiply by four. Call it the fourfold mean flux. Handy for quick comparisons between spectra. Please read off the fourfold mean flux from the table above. 38.3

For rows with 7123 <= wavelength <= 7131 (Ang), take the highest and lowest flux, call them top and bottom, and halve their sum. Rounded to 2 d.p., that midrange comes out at 9.83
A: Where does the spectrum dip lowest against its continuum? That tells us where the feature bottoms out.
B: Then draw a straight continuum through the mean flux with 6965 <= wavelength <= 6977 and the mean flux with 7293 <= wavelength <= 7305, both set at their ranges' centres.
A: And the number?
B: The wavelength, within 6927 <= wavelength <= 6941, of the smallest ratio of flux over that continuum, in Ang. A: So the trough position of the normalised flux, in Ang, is 6930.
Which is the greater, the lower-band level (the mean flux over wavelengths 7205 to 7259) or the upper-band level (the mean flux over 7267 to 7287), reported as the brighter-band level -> 10.4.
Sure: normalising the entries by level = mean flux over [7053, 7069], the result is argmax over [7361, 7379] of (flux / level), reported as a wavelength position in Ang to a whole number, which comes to 7370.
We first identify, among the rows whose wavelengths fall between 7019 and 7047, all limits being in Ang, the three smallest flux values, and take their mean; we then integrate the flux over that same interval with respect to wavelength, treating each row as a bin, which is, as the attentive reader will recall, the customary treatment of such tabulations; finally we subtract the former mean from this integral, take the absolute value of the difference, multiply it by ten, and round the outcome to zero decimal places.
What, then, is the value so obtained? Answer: 2727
